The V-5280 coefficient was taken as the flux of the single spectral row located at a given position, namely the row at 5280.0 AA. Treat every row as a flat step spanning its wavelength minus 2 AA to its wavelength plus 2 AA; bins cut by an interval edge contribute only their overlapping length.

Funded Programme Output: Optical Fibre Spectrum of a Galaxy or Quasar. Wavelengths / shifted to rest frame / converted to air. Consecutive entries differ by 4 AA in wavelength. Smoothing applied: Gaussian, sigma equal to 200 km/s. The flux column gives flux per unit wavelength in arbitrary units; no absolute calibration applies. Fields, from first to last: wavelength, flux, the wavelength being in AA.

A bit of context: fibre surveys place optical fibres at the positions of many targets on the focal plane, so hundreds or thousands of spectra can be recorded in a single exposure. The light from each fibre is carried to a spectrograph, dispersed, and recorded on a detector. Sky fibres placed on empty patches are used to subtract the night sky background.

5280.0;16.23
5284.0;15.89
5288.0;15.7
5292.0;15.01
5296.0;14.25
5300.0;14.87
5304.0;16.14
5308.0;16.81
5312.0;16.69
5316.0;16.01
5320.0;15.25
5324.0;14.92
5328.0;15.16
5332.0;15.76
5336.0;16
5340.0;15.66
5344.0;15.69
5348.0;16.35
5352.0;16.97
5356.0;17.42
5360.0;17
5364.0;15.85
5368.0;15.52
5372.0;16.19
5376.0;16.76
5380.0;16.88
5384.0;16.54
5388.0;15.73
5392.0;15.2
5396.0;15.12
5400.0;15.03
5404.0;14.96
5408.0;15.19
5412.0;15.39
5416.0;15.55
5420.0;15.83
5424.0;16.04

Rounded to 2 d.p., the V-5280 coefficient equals 16.23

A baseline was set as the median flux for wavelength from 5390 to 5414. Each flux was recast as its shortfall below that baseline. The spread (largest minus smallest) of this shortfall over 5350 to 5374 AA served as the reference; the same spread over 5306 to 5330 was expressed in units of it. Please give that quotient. 1.0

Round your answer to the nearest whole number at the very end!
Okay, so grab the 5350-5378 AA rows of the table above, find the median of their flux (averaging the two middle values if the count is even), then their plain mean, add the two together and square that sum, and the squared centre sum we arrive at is 1108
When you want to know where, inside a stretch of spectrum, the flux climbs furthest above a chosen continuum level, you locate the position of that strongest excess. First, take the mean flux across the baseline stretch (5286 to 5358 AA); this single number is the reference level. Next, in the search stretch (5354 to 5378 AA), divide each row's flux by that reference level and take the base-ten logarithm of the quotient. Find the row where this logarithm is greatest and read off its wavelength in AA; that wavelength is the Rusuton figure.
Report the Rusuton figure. 5356.0 AA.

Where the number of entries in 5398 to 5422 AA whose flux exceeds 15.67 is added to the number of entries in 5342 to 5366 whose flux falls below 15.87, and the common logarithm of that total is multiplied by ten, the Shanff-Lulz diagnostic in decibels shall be 4.8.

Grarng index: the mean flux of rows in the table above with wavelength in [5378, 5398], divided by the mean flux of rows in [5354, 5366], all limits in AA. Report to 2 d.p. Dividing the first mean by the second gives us 0.95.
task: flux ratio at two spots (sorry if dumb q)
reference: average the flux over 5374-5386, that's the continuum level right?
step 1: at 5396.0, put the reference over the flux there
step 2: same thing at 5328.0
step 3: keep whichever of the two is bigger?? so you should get 1.106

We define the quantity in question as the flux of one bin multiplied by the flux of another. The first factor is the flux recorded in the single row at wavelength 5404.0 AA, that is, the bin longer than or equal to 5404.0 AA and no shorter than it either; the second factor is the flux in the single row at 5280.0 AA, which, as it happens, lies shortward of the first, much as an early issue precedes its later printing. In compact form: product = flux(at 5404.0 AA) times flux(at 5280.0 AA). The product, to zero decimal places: 243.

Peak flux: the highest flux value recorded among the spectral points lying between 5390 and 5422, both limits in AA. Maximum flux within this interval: 15.83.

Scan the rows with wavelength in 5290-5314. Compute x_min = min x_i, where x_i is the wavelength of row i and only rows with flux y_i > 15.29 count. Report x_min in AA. 5304.0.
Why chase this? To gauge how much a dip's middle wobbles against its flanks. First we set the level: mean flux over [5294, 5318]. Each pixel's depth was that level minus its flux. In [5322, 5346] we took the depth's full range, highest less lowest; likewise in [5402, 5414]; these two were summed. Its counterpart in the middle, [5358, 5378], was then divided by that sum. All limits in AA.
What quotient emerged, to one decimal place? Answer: 1.0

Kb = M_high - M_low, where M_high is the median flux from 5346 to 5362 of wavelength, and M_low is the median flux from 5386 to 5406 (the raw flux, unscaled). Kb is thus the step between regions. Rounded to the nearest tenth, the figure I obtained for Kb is 1.9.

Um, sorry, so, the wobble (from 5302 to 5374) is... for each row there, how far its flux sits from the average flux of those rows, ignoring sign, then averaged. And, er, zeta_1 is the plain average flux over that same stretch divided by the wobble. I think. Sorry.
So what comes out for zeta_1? 29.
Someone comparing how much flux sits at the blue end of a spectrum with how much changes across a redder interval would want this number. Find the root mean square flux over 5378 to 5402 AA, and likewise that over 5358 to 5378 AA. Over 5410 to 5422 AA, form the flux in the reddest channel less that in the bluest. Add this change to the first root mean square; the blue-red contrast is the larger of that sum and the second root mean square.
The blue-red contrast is 16.3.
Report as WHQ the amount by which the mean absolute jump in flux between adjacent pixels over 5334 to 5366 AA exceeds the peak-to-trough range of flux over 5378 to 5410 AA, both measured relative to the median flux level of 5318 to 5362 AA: -1.40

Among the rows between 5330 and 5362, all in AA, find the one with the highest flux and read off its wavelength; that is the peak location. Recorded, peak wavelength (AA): 5356.0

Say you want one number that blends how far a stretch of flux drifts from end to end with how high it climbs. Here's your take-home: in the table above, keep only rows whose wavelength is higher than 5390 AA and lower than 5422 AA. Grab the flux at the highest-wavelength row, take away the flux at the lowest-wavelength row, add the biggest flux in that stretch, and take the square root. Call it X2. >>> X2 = 4.06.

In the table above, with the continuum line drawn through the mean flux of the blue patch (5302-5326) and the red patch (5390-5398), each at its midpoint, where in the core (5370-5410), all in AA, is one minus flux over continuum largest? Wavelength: 5404.0 AA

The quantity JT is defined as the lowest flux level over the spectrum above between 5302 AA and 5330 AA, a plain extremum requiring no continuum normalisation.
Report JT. 14.92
